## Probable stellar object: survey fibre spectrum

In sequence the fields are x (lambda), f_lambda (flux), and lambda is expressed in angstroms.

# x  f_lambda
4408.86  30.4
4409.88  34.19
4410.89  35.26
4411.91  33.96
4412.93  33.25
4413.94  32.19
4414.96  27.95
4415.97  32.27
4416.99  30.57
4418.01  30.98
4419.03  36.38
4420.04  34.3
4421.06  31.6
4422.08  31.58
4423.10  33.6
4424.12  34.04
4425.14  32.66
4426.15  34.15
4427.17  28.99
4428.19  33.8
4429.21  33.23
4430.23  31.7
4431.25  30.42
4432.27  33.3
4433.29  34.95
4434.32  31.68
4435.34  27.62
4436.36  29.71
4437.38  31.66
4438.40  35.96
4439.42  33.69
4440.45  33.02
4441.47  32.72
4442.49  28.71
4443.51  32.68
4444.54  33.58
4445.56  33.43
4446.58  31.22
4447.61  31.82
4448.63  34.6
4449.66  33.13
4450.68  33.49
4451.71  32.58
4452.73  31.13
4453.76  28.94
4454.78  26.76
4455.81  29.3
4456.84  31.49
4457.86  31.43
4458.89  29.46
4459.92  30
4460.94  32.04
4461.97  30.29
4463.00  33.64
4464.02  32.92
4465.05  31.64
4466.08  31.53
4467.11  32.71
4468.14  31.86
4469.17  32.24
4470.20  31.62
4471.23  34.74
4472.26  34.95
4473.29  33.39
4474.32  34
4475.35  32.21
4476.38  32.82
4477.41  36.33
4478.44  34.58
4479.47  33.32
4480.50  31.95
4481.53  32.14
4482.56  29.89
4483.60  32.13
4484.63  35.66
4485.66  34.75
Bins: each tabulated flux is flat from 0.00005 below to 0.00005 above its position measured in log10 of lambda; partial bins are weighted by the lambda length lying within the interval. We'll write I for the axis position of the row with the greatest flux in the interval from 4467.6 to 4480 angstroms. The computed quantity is 4477.41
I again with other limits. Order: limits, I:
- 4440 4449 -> 4448.63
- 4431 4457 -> 4438.40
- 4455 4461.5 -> 4460.94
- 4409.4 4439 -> 4419.03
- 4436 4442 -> 4438.40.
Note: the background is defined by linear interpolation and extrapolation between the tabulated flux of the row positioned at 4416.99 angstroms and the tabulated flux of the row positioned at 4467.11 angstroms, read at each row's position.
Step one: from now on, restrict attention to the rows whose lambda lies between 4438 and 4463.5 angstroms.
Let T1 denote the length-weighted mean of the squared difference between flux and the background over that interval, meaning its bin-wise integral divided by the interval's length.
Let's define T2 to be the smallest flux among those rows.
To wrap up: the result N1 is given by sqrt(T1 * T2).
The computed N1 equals 11.5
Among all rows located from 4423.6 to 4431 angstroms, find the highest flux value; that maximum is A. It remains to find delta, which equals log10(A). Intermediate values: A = 34.15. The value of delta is 1.533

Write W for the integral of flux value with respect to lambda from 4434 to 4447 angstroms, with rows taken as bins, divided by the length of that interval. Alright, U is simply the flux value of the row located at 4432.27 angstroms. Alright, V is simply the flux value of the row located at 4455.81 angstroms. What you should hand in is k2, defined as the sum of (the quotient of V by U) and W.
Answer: 32.9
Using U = 33.3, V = 29.3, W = 32.0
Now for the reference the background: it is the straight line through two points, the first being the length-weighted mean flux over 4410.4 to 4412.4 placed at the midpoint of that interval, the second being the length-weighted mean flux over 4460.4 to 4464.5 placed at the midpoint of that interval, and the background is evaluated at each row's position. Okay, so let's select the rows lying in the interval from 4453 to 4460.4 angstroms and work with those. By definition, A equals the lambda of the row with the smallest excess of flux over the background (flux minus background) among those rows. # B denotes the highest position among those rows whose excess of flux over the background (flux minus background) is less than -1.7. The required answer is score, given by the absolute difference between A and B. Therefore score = 5.1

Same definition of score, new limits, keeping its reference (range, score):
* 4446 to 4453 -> 0.0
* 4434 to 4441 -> 2.0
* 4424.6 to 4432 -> 4.1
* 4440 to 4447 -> 4.1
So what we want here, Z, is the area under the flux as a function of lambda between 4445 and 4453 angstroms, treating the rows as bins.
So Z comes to 262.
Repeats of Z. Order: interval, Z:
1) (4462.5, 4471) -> 275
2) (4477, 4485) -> 265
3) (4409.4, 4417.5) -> 263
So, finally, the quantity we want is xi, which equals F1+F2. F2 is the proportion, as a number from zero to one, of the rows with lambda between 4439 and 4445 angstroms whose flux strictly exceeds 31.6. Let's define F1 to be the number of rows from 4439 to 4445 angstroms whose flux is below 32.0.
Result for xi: 2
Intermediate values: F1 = 1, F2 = 0.8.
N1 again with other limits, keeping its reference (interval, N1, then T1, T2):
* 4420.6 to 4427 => 13.0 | 5.3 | 31.58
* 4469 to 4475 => 7.5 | 1.8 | 31.62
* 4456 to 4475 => 7.8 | 2.1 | 29.46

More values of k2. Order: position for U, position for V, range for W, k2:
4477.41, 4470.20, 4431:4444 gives 32.9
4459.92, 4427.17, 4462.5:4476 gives 33.8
